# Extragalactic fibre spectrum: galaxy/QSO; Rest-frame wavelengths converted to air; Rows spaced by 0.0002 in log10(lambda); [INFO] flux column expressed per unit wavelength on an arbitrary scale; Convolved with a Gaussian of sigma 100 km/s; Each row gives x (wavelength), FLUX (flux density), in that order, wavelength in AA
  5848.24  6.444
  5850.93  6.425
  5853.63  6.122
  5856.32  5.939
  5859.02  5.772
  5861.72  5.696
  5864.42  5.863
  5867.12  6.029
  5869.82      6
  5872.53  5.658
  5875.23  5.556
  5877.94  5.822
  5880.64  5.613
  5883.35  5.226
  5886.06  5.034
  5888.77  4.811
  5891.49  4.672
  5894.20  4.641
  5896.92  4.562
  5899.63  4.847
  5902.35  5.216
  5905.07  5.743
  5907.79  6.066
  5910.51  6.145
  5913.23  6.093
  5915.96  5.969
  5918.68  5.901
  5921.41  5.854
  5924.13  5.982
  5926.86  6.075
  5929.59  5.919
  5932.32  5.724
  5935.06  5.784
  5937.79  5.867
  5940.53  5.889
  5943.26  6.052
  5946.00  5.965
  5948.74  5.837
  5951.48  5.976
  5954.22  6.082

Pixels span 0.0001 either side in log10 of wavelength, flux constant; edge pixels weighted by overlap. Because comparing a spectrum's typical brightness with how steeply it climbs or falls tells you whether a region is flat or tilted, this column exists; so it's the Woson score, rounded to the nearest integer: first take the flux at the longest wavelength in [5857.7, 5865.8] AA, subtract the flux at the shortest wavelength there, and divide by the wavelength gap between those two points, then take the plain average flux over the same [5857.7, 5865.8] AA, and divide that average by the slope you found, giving 343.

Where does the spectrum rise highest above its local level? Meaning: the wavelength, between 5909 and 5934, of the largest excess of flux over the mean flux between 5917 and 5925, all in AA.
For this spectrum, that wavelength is 5910.51 AA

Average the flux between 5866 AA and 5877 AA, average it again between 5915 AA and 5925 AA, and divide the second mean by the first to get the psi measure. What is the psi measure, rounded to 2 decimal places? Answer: 1.02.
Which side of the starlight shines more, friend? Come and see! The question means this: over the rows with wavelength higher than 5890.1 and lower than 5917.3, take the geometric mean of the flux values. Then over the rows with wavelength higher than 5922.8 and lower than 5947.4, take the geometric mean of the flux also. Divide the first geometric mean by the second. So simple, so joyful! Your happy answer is 0.91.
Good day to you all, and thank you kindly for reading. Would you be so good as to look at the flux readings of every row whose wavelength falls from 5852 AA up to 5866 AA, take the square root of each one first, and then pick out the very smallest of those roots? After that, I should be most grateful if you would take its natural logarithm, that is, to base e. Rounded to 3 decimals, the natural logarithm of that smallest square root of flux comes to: 0.870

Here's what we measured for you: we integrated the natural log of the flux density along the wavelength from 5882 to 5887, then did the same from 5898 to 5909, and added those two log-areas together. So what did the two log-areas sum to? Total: 27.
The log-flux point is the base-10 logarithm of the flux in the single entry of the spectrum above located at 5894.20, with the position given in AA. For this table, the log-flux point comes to 0.667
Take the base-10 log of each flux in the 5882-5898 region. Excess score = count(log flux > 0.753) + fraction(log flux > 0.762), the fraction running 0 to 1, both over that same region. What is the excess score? 0.0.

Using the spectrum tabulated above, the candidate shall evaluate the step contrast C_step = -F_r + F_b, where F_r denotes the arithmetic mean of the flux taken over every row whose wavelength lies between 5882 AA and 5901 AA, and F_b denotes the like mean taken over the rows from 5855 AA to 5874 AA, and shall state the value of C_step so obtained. 1.0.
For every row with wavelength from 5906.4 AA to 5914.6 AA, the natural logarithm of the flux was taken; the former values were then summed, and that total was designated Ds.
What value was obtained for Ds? 5.425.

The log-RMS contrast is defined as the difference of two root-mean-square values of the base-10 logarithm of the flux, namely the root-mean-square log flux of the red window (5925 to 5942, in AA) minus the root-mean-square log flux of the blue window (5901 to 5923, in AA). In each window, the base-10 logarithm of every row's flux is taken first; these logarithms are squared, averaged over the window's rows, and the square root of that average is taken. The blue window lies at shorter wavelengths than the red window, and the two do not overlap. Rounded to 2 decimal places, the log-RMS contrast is 0.00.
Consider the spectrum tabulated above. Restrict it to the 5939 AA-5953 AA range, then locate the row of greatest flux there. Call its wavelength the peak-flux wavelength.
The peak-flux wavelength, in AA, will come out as 5943.26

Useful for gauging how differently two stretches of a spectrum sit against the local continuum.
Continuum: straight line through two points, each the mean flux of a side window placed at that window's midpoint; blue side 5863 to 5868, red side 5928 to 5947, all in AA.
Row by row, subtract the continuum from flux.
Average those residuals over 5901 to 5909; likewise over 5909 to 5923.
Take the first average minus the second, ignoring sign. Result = 0.33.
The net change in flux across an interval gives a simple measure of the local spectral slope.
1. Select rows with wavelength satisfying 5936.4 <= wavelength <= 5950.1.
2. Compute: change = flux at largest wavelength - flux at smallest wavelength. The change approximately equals -0.03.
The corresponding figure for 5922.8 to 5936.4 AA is -0.20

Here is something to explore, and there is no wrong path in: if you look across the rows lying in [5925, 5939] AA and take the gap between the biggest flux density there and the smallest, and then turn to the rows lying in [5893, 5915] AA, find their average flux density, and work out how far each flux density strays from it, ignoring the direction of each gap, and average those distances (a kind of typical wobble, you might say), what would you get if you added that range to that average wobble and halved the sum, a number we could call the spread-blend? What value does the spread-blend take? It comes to 0.47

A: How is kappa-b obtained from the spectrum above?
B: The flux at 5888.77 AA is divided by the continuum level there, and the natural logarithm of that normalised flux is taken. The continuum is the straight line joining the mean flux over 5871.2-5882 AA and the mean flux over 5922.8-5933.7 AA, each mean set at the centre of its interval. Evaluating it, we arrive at -0.17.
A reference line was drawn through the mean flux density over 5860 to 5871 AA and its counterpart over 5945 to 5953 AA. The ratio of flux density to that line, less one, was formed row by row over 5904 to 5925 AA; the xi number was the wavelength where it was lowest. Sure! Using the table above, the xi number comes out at 5905.07 AA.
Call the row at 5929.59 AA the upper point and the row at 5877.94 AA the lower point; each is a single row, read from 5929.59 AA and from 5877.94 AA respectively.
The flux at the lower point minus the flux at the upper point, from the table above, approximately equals -0.10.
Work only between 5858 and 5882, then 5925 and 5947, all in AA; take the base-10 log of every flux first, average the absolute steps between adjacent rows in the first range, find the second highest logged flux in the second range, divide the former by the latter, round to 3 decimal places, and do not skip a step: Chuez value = 0.016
